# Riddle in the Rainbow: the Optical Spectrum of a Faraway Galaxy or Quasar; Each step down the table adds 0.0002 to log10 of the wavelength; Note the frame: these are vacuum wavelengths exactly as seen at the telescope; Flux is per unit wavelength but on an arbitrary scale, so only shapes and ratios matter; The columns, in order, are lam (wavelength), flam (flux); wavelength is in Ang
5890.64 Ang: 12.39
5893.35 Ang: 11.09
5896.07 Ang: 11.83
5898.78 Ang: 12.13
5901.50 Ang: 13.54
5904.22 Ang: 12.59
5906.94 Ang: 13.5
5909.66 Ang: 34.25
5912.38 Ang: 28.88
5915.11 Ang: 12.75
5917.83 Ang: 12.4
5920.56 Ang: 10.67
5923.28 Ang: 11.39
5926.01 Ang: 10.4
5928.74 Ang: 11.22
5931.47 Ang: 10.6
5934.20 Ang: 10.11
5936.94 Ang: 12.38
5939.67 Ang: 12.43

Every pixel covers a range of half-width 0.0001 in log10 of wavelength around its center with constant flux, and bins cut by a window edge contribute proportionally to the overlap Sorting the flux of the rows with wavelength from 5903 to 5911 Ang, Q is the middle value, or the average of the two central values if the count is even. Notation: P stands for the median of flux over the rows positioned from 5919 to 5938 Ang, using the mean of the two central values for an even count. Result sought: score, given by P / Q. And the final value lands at 0.79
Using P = 10.7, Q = 13.5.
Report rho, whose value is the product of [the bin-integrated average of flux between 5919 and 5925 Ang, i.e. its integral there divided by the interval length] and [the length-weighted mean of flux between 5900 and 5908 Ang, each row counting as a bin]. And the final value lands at 145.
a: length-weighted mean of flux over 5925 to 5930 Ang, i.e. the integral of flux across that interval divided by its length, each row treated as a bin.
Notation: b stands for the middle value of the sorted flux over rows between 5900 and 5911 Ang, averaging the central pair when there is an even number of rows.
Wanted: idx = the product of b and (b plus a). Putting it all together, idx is 329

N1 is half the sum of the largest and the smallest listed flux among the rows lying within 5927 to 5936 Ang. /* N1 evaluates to 11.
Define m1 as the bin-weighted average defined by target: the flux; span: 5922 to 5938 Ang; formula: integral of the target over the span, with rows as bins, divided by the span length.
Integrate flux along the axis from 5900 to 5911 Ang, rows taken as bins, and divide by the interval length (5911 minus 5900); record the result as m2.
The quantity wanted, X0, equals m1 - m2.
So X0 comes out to -7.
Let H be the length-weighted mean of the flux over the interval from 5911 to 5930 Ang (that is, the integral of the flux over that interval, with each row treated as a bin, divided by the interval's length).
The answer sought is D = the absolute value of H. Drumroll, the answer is 14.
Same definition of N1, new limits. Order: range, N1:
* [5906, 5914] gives 24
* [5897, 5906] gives 13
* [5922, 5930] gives 11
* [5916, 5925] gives 12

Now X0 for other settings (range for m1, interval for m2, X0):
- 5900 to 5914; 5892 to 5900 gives 9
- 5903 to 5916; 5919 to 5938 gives 10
